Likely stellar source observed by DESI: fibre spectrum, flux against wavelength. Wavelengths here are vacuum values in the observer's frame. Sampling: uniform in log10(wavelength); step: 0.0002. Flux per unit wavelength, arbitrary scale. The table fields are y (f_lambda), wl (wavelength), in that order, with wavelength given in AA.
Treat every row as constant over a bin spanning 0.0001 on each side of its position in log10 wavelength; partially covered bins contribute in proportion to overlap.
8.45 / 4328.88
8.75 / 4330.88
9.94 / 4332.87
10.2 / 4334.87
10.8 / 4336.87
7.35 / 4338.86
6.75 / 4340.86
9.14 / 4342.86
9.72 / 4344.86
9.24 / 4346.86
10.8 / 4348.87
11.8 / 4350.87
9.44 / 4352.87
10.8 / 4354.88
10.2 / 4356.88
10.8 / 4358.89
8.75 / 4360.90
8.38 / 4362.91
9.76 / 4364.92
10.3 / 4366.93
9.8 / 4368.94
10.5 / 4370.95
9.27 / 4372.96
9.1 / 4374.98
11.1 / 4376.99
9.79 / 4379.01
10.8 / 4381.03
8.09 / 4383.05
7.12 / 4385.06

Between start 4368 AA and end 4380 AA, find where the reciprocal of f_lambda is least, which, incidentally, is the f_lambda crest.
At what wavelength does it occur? 4376.99 AA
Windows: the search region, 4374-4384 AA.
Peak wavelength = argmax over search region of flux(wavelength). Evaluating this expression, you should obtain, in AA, 4376.99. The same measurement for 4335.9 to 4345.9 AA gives 4336.87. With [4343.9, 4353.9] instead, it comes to 4350.87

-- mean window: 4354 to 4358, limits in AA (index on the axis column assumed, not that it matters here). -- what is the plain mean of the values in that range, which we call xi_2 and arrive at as 10.5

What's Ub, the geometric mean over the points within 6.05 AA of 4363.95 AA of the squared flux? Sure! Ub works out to 92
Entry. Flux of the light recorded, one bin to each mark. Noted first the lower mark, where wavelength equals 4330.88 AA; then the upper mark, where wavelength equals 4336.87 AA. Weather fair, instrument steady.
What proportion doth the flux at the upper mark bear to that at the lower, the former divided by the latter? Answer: 1.23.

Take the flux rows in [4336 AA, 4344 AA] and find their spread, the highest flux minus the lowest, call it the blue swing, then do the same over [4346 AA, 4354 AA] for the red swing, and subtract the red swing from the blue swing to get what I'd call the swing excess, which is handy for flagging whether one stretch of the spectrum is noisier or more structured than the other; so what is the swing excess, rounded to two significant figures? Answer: 1.5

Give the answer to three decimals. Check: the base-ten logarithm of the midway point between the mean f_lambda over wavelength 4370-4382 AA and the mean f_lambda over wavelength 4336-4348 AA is 0.976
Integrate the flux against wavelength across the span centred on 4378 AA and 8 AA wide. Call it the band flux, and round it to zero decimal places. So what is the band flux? 82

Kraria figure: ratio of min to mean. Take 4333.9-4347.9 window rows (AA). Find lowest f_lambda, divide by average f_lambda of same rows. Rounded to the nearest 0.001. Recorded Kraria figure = 0.748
